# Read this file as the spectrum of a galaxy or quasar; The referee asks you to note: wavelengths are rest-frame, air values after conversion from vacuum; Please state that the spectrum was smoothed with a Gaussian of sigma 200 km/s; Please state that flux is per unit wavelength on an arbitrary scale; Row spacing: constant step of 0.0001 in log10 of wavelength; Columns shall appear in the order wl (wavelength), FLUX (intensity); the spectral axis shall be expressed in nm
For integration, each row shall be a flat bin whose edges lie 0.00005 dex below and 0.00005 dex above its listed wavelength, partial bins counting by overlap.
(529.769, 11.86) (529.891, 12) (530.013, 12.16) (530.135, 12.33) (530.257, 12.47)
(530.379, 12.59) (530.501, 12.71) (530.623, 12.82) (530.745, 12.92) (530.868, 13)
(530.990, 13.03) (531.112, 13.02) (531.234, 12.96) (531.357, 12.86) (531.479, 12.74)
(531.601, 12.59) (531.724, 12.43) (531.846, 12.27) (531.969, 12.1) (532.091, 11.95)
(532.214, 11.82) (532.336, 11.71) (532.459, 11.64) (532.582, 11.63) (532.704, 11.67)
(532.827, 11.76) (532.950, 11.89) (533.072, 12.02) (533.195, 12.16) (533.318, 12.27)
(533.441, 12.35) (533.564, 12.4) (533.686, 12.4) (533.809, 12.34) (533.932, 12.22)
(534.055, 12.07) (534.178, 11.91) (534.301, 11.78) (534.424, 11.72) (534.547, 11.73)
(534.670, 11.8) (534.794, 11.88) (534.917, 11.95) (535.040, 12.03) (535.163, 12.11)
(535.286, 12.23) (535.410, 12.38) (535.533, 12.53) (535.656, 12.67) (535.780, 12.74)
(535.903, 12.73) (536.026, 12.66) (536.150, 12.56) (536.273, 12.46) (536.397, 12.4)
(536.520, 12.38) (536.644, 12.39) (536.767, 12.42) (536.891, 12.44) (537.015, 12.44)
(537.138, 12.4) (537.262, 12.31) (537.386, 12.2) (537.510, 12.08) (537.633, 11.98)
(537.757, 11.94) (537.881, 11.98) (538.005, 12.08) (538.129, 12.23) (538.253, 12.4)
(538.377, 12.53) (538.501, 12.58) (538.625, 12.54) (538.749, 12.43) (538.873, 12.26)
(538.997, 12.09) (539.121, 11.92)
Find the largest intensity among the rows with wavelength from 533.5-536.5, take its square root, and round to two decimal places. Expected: 3.57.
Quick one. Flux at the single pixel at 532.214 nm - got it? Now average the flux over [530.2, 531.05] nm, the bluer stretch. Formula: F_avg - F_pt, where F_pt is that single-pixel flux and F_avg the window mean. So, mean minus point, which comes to 1.0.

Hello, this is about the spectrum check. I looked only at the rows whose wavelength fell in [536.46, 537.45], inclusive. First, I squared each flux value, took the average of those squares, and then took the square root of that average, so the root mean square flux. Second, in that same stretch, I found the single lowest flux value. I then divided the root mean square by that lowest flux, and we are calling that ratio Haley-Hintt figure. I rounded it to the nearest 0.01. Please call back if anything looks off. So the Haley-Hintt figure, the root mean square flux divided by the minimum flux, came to 1.01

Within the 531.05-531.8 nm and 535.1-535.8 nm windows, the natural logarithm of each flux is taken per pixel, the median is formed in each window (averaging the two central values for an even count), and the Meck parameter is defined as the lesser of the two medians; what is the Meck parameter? 2.522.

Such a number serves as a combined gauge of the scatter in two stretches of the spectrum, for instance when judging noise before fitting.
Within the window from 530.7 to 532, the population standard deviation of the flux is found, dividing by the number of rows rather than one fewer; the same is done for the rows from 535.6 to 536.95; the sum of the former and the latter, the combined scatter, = 0.45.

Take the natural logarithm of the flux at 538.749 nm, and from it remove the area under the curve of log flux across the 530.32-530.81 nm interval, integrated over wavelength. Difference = 1.3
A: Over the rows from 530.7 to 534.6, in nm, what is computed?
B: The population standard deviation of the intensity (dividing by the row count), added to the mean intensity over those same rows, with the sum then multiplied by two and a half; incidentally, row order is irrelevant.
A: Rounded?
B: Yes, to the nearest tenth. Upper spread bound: 31.7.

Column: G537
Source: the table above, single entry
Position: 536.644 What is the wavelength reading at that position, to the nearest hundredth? 12.39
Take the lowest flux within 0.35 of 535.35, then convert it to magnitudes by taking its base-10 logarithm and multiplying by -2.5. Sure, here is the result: -2.70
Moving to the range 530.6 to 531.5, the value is -2.76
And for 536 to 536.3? -2.74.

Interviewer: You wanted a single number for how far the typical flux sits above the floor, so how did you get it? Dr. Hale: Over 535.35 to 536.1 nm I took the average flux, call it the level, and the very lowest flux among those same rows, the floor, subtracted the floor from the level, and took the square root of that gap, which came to 0.49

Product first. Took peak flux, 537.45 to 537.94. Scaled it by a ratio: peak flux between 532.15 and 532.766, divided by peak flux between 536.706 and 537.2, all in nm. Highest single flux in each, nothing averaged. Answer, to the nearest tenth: 11.5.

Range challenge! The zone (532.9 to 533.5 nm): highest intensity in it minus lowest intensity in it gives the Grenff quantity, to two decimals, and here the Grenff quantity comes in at 0.46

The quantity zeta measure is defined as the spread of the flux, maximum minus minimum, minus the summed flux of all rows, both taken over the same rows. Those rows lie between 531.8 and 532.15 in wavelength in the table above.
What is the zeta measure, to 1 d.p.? -36.0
